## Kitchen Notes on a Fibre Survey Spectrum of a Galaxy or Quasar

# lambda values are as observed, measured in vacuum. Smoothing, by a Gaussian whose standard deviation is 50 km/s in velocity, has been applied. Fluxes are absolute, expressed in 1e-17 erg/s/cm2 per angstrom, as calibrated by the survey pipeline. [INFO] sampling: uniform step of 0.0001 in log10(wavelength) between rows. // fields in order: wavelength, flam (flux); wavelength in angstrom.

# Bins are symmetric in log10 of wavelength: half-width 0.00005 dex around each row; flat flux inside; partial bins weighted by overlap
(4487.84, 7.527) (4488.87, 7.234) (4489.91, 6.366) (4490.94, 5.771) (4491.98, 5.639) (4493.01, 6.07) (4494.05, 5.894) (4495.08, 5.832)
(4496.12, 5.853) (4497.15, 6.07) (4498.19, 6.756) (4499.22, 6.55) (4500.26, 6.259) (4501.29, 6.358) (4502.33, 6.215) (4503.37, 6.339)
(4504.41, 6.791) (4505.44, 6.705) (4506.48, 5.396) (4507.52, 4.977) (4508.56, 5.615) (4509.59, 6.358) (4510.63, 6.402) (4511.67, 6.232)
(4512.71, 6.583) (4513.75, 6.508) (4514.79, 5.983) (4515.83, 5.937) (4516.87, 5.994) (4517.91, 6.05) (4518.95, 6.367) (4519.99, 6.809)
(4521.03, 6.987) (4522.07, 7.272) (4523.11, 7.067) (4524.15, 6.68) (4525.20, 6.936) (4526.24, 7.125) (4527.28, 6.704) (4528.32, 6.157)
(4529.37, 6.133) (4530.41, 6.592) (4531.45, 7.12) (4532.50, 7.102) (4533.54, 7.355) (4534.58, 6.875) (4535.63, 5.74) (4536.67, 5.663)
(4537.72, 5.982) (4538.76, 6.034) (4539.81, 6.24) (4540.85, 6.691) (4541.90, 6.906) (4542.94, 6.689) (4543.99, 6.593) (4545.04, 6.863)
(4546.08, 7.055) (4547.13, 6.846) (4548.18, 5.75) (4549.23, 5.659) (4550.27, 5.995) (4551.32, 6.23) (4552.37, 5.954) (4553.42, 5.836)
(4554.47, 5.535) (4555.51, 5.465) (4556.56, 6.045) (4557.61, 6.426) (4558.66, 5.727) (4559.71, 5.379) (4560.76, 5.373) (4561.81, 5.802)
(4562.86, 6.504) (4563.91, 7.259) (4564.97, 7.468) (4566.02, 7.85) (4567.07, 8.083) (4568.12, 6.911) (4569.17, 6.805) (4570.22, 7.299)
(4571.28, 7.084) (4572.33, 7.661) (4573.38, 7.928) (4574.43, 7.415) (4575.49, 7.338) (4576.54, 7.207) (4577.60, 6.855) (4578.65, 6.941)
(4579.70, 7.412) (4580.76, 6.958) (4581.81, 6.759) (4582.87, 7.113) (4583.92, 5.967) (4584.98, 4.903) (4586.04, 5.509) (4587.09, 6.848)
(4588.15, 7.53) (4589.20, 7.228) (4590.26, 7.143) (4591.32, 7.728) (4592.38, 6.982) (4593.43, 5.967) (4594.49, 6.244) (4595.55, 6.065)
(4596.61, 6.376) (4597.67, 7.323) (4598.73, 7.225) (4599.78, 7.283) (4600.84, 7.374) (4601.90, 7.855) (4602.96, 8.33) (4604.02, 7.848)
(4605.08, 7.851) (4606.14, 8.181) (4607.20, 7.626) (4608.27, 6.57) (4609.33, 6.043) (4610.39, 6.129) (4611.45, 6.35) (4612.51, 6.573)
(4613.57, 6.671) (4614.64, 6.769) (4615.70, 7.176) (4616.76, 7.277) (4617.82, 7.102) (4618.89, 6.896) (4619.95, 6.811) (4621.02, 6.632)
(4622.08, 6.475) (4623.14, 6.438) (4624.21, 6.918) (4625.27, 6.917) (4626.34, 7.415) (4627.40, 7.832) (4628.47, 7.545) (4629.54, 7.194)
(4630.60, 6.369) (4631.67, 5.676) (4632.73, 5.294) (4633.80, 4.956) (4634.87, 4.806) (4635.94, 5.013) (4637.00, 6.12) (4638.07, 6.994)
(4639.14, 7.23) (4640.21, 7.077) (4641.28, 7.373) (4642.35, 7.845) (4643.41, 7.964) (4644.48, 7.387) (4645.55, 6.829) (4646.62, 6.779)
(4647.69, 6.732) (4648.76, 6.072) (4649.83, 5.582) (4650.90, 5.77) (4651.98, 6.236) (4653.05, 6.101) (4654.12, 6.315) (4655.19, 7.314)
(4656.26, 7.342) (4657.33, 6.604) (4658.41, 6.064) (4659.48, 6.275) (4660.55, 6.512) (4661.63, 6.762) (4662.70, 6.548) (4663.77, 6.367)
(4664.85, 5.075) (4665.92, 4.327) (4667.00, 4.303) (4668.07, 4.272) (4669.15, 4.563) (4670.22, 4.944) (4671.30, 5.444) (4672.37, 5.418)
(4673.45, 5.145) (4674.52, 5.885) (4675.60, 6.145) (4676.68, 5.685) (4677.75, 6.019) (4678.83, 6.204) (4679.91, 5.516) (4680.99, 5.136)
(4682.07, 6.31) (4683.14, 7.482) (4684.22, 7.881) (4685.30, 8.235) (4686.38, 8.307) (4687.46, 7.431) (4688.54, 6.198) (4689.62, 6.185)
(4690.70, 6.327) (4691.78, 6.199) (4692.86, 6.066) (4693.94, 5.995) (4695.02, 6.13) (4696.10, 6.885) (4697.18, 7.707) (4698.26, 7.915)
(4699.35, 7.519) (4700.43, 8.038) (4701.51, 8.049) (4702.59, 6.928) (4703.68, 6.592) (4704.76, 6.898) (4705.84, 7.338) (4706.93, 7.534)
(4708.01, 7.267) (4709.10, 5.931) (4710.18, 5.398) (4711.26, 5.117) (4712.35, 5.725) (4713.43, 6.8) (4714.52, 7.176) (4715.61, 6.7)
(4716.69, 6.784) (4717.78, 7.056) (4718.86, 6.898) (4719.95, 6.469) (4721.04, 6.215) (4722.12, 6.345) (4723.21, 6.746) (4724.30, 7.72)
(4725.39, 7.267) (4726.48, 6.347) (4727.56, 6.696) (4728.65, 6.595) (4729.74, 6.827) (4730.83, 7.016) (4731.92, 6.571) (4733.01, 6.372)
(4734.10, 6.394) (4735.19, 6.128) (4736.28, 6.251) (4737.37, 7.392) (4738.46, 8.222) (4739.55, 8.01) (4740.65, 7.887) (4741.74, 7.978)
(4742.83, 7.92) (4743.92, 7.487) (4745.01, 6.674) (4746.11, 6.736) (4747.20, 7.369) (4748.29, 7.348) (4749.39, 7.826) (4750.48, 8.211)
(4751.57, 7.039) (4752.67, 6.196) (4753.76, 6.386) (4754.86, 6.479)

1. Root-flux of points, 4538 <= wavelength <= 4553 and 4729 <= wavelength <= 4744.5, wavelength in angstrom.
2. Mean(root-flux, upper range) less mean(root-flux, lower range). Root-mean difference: 0.15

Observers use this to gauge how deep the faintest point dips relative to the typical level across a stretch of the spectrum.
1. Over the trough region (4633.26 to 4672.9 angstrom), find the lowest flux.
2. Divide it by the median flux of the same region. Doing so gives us 0.68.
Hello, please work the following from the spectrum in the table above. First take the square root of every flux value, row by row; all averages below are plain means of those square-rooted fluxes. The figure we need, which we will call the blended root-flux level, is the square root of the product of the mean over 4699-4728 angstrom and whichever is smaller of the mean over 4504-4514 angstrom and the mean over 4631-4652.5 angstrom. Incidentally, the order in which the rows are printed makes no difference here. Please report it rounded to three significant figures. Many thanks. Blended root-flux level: 2.54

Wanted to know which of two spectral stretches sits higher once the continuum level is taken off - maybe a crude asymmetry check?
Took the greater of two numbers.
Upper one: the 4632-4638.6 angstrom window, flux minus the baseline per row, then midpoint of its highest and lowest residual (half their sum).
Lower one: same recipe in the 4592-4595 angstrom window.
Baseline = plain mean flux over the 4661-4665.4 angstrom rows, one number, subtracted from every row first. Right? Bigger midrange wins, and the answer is 0.29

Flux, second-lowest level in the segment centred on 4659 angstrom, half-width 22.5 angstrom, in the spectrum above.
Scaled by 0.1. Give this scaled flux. 0.43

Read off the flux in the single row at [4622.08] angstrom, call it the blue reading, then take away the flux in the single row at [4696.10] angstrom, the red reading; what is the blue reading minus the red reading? -0.41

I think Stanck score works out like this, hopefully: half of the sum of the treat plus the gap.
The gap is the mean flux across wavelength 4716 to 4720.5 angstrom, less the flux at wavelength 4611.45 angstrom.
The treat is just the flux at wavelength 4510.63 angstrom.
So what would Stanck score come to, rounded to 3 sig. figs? 3.43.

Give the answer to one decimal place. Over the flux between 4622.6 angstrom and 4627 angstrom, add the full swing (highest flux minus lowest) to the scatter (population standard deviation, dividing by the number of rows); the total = 1.3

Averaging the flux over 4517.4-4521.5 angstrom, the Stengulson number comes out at 6.6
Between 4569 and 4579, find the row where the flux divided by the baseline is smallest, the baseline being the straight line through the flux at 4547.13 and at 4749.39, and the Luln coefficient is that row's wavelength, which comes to 4569.17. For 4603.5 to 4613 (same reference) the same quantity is 4609.33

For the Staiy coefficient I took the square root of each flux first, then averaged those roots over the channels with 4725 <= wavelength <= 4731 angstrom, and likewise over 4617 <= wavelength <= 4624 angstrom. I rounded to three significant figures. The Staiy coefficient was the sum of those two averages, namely 5.20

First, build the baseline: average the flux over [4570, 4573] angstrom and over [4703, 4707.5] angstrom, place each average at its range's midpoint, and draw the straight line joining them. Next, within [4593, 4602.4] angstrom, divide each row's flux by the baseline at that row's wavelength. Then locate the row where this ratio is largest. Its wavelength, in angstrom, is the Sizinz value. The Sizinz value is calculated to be 4601.90 angstrom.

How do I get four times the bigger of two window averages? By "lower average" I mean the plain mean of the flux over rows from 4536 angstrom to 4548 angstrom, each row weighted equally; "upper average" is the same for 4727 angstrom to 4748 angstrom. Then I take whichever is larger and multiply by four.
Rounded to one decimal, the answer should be 28.3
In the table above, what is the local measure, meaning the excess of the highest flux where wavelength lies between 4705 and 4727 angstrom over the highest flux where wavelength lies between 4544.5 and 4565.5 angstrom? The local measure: 0.25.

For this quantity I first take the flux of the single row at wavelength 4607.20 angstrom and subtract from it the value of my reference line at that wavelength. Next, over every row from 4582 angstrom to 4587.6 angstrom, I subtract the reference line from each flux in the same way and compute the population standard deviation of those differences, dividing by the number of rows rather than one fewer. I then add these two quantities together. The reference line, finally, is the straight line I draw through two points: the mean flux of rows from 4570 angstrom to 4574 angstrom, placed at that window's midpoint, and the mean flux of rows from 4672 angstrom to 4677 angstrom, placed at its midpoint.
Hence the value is 1.6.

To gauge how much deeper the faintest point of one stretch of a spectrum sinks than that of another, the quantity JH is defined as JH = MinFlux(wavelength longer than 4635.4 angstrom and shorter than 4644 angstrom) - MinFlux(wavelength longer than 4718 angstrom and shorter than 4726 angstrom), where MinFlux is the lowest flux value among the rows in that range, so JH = -1.2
